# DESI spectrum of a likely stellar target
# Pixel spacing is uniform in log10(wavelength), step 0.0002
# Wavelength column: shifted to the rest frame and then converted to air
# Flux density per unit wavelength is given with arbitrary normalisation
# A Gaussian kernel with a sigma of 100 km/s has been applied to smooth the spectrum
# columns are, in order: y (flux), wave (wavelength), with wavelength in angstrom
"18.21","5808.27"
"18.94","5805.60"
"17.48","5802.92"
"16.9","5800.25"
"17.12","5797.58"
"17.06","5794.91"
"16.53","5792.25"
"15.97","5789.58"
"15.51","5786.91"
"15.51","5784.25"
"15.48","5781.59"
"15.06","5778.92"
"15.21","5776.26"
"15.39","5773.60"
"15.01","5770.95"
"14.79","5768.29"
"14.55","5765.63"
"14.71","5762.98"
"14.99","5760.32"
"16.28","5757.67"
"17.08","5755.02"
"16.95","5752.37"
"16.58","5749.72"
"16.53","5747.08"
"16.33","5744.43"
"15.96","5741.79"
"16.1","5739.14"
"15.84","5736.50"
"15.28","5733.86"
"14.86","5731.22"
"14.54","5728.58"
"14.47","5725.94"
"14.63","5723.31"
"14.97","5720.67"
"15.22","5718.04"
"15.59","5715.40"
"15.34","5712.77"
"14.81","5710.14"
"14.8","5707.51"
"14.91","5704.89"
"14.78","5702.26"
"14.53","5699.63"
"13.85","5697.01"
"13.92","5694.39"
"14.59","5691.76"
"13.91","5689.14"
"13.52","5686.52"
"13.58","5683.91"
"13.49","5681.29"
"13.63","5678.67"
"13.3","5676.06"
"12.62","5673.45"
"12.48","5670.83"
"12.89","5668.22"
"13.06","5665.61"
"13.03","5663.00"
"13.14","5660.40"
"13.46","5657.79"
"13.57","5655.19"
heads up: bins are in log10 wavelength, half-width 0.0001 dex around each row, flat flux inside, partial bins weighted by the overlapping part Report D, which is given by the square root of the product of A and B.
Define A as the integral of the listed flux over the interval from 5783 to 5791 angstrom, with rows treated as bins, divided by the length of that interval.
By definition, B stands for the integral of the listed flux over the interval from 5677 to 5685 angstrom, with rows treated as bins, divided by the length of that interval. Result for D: 14.6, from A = 15.7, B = 13.5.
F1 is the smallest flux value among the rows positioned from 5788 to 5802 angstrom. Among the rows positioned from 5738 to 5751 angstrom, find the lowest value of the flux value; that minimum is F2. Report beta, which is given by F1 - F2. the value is 0.0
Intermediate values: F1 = 15.97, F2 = 15.96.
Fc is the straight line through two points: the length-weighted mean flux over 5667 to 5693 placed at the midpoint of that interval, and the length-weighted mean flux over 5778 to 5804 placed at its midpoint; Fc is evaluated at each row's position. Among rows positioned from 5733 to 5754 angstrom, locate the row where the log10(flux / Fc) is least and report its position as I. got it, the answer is 5733.86 angstrom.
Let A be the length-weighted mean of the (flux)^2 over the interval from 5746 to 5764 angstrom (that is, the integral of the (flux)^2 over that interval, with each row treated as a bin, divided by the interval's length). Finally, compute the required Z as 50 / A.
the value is 0.19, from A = 263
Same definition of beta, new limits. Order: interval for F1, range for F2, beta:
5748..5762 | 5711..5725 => 0.4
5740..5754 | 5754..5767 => 1.4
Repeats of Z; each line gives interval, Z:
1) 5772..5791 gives 0.21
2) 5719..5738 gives 0.22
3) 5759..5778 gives 0.22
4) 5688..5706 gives 0.24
